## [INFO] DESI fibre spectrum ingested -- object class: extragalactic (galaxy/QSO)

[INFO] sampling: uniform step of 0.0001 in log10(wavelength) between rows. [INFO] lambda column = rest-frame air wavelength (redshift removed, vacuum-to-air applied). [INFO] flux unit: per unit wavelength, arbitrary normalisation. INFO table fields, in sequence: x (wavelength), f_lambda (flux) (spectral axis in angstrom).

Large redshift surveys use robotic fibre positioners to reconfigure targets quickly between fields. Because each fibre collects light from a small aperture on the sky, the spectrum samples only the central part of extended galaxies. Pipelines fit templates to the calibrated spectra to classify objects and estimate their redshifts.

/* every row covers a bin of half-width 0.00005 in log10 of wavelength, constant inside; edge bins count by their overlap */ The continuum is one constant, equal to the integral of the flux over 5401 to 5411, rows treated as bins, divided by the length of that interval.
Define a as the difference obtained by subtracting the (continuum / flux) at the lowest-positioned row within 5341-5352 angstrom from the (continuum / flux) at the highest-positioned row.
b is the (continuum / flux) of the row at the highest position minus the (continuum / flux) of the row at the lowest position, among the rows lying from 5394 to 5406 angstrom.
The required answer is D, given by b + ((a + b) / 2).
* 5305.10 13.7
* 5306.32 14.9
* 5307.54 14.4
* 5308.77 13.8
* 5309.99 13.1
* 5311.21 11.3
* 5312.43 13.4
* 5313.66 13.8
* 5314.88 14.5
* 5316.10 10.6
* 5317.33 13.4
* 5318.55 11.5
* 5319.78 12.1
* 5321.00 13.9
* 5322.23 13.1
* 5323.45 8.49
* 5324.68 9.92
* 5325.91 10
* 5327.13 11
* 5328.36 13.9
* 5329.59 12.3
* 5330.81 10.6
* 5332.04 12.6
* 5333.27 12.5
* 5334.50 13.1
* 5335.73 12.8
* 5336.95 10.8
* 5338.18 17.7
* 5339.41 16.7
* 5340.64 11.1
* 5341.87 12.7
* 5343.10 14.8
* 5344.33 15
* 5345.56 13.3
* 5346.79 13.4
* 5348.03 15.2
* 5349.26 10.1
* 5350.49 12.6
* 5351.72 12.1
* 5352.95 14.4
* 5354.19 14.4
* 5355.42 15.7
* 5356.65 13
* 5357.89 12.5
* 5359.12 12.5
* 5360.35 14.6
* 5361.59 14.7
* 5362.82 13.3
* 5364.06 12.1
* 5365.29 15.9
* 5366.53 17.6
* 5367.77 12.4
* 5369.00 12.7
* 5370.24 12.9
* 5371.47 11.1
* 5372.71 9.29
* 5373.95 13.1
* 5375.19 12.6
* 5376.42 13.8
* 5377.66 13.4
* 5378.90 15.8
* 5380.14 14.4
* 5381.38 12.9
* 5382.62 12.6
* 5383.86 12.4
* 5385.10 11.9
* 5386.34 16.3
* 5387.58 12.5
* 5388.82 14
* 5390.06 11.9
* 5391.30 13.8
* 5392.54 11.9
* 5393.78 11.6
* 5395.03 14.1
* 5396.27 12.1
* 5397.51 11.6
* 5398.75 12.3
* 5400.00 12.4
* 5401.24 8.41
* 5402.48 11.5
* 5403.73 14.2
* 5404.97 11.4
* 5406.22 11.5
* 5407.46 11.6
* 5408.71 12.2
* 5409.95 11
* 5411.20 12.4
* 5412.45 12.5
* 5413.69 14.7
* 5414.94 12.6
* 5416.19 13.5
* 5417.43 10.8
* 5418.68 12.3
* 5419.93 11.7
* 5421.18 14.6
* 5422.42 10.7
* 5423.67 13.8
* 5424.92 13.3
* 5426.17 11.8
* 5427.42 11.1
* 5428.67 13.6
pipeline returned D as 0.32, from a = 0.05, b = 0.20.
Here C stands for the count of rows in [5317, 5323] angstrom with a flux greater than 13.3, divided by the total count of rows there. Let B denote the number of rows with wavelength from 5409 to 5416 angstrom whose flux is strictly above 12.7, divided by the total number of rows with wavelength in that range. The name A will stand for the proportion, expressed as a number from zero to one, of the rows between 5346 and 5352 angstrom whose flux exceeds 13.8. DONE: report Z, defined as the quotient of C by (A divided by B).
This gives 0.40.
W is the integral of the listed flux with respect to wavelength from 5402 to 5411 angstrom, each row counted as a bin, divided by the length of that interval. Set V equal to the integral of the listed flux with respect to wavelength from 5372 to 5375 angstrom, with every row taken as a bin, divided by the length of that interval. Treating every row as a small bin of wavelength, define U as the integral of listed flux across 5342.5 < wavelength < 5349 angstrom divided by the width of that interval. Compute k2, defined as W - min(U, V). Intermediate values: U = 14.1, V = 11.4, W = 11.9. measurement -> 0.6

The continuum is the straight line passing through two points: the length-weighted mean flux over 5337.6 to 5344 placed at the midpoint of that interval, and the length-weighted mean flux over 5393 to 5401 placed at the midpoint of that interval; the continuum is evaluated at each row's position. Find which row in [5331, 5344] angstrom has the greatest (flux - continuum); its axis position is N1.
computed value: 5338.18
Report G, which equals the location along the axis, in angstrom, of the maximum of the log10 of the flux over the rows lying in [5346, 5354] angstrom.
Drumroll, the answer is 5348.03 angstrom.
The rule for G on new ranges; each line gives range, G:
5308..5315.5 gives 5314.88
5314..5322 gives 5314.88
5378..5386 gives 5378.90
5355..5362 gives 5355.42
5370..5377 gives 5376.42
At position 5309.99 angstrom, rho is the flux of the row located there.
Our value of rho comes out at 13.1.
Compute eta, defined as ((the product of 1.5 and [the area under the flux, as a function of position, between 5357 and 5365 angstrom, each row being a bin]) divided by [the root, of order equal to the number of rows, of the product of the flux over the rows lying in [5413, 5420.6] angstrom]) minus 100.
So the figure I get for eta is -87.2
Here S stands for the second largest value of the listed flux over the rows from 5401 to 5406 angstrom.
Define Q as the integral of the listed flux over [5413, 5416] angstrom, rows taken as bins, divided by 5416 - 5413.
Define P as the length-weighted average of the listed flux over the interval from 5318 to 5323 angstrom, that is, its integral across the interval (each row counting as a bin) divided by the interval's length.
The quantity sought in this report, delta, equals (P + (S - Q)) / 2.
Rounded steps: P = 12.5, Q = 13.6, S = 11.5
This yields 5.2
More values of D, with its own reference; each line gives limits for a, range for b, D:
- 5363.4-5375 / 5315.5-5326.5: 0.06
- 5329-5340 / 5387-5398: -0.02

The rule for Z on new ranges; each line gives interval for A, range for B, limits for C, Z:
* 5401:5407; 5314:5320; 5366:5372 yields 0.40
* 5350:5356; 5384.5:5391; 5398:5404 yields 0.13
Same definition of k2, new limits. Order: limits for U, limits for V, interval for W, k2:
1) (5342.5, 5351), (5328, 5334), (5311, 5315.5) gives 1.1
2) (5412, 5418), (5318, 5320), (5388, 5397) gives 1.0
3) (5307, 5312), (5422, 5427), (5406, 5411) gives -0.8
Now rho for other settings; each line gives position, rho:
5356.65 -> 13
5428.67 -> 13.6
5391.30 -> 13.8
